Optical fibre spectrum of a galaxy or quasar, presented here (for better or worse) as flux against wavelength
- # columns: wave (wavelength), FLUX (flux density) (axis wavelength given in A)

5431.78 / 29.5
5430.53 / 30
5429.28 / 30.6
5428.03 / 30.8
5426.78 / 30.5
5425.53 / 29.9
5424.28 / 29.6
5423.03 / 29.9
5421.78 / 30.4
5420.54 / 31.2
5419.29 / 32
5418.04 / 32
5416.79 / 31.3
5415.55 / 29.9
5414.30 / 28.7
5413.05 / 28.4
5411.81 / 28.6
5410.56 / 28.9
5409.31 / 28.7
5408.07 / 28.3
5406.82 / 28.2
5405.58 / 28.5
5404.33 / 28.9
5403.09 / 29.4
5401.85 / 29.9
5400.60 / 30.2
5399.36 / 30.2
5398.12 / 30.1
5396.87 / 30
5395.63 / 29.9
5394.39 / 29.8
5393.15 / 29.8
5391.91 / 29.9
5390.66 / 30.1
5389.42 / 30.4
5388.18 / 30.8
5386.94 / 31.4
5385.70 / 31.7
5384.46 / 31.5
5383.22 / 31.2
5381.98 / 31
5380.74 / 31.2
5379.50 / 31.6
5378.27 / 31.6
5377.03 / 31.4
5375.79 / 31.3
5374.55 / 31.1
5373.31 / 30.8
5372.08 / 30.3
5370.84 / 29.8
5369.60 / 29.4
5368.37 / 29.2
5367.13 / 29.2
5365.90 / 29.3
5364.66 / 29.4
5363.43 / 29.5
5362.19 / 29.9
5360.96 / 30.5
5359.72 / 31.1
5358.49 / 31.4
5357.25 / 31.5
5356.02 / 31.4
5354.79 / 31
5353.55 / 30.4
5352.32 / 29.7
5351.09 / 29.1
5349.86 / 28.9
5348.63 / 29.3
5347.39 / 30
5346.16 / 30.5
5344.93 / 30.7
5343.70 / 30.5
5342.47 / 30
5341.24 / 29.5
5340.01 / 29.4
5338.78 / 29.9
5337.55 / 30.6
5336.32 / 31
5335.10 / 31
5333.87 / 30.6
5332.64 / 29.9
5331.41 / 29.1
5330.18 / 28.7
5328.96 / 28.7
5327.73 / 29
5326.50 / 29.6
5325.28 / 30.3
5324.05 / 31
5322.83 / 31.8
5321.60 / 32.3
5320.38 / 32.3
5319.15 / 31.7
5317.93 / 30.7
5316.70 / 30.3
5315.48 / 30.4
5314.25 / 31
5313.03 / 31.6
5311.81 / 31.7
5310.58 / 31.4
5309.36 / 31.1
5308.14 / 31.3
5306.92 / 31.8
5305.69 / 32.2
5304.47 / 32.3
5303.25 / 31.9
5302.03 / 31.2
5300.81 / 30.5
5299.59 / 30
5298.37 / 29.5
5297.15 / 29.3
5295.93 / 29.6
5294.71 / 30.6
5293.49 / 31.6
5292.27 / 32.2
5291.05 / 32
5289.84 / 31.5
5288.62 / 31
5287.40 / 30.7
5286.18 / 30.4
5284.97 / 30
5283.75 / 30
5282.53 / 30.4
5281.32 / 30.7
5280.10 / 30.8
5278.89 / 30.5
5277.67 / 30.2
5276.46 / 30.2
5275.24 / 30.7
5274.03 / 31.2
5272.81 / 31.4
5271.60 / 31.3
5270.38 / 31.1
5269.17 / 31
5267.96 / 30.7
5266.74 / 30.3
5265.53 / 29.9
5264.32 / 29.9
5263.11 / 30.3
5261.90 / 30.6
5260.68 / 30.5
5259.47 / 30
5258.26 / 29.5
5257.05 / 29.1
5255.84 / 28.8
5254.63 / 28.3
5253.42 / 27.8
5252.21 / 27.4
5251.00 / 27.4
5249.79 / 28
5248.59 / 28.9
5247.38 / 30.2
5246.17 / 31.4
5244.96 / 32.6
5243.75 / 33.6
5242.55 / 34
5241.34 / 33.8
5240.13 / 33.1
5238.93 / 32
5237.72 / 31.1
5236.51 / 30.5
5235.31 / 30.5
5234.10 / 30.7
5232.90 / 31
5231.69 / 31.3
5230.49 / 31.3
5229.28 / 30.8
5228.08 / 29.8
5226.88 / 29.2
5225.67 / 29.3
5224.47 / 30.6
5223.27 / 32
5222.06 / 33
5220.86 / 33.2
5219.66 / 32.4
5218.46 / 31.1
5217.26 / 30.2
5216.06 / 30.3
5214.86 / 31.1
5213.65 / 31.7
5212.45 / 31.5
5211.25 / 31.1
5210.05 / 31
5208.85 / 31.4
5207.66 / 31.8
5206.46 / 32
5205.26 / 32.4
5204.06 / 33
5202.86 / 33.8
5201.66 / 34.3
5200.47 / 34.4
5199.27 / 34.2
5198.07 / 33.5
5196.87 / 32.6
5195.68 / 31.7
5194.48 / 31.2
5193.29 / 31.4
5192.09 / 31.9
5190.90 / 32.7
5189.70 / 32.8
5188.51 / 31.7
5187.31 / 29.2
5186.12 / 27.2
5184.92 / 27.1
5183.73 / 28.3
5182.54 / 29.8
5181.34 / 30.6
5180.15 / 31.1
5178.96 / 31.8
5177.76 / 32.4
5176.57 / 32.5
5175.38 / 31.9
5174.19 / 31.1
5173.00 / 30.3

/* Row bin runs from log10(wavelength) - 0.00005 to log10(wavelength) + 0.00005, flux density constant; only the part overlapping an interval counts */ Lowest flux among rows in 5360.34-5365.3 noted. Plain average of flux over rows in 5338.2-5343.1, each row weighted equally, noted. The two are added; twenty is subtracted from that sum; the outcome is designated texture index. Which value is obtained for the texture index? 39.1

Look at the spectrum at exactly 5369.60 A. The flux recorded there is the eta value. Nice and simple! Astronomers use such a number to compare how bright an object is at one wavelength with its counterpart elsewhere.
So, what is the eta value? 29.4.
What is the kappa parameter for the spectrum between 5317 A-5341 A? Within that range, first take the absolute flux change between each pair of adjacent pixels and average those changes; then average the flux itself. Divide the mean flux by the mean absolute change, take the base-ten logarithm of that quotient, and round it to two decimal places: 1.78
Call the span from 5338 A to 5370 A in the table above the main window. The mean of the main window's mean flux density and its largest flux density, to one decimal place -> 30.8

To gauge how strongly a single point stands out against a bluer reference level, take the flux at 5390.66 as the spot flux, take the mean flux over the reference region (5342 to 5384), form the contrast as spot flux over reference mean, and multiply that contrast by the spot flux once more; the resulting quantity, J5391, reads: 29.8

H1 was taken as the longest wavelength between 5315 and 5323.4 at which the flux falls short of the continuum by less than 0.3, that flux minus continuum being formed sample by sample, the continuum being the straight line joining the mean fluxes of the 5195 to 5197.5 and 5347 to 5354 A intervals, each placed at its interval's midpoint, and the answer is 5316.70 A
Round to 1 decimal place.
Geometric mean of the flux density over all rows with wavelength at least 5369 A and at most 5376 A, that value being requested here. 30.4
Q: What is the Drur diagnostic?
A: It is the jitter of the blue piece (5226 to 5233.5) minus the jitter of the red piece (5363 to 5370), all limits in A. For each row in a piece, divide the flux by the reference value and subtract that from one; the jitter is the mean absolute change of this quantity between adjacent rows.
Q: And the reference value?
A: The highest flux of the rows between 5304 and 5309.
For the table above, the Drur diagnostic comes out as 0.0118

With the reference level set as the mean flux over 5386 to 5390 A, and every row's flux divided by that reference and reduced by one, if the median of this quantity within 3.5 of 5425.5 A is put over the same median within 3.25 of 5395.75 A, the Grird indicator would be 1.0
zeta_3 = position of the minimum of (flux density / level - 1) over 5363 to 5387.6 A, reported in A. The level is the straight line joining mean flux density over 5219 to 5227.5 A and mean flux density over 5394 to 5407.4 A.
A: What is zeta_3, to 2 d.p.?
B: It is 5367.13 A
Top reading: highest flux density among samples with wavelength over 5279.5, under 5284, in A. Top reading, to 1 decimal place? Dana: 30.8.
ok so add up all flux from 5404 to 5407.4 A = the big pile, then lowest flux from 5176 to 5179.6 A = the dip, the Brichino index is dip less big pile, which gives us -53.8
